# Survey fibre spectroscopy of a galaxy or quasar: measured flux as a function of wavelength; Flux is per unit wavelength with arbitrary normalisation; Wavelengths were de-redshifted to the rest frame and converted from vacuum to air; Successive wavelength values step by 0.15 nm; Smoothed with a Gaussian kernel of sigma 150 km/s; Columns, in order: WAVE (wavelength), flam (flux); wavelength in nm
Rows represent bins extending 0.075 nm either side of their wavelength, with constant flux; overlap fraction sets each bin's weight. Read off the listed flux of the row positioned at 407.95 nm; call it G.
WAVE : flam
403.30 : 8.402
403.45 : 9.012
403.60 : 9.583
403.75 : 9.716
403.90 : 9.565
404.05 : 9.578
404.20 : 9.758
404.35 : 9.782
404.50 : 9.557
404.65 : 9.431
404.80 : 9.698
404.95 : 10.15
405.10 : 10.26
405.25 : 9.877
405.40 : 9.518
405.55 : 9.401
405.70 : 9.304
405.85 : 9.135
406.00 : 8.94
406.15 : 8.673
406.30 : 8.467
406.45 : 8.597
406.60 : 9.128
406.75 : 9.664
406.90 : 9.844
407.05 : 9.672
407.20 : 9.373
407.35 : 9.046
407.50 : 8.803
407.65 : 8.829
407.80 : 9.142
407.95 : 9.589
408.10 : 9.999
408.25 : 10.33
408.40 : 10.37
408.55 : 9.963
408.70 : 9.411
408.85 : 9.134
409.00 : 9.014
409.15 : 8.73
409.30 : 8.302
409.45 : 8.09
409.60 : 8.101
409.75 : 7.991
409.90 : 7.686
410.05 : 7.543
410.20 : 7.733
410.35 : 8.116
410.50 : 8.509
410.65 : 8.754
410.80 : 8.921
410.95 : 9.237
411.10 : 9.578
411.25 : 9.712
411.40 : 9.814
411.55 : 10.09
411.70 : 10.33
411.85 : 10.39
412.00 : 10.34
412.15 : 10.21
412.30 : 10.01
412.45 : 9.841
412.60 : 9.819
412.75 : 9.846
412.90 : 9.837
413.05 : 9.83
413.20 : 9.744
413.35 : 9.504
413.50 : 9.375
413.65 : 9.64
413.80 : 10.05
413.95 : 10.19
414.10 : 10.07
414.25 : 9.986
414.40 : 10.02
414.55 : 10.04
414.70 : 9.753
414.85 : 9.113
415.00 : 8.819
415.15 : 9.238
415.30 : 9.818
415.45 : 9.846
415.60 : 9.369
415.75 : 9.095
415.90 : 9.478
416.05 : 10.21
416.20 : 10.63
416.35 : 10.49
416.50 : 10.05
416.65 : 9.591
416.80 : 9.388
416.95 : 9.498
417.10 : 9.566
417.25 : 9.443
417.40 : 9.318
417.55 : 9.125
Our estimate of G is 9.589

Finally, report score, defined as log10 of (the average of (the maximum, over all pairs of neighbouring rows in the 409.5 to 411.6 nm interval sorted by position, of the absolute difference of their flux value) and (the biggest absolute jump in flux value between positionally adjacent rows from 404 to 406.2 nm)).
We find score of -0.37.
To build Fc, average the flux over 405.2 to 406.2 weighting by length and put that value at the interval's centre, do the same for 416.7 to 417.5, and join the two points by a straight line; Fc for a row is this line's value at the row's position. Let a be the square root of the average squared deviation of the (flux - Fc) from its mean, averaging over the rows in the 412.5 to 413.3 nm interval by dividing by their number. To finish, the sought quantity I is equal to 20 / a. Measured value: 515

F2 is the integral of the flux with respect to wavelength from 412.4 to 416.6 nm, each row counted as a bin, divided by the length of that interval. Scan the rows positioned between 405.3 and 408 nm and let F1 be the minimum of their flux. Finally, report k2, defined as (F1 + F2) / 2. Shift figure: 9.12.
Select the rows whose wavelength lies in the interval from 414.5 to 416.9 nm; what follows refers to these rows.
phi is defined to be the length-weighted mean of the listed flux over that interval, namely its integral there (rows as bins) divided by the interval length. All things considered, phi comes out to 9.68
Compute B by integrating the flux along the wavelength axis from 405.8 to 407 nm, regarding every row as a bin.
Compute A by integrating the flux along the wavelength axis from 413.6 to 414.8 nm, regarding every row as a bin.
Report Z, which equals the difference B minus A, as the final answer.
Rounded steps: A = 11.9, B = 10.9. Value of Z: -1.1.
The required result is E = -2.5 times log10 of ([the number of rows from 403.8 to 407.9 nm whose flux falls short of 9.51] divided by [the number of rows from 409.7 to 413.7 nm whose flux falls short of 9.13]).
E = -0.6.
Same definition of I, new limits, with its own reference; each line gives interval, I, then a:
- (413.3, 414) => 64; 0.31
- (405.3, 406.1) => 97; 0.21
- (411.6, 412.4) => 144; 0.14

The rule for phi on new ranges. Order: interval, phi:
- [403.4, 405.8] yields 9.64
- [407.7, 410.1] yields 8.98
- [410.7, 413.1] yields 9.85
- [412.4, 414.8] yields 9.84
